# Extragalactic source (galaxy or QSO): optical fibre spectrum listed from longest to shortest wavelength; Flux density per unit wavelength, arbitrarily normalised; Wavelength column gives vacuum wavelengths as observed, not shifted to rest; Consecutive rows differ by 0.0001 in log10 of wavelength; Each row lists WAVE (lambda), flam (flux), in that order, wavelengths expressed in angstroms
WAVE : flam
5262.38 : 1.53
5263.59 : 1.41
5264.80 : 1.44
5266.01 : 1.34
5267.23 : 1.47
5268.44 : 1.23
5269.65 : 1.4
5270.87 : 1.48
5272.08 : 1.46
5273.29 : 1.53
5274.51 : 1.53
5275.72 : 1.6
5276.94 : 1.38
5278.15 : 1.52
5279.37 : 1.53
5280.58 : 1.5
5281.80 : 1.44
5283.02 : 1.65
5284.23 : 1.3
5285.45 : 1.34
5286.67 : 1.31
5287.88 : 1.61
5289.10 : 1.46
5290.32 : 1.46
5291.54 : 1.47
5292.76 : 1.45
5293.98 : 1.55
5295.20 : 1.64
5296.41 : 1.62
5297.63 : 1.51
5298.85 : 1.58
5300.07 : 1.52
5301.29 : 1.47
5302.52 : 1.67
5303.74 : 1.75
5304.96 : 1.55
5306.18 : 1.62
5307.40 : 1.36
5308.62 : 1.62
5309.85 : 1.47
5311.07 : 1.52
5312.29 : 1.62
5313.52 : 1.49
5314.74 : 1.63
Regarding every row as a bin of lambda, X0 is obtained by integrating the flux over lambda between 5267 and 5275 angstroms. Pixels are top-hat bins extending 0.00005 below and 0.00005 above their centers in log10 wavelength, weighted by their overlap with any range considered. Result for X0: 11.5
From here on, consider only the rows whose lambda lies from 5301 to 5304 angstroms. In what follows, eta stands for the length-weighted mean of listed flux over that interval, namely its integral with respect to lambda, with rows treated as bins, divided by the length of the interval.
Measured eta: 1.63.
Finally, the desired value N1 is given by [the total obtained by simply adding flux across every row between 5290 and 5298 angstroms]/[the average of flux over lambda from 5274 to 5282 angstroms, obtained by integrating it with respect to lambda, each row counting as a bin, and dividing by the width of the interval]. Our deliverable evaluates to 7.12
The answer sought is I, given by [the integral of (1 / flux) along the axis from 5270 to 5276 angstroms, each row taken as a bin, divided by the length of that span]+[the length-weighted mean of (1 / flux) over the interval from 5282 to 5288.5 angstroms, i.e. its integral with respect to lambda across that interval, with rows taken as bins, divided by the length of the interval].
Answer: 1.36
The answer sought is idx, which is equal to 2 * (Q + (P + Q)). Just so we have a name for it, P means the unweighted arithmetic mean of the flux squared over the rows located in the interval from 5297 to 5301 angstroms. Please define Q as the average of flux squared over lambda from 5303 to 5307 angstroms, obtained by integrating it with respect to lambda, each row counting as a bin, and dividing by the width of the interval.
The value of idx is 15.4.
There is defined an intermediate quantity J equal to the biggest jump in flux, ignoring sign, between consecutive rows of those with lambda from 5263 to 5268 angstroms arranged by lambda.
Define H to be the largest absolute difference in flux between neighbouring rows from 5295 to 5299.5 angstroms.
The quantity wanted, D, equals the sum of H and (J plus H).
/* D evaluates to 0.35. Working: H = 0.11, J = 0.130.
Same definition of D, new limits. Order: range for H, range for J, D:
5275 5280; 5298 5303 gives 0.64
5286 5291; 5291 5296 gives 0.70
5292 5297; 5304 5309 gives 0.46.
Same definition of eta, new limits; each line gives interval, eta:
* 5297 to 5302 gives 1.52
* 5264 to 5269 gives 1.37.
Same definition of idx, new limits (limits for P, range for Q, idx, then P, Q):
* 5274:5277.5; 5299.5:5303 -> 14.1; 2.27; 2.40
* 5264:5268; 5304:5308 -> 13.5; 2.01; 2.36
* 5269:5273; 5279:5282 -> 13.1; 2.09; 2.23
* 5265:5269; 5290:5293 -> 12.2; 1.82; 2.13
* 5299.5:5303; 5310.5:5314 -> 14.4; 2.42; 2.39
